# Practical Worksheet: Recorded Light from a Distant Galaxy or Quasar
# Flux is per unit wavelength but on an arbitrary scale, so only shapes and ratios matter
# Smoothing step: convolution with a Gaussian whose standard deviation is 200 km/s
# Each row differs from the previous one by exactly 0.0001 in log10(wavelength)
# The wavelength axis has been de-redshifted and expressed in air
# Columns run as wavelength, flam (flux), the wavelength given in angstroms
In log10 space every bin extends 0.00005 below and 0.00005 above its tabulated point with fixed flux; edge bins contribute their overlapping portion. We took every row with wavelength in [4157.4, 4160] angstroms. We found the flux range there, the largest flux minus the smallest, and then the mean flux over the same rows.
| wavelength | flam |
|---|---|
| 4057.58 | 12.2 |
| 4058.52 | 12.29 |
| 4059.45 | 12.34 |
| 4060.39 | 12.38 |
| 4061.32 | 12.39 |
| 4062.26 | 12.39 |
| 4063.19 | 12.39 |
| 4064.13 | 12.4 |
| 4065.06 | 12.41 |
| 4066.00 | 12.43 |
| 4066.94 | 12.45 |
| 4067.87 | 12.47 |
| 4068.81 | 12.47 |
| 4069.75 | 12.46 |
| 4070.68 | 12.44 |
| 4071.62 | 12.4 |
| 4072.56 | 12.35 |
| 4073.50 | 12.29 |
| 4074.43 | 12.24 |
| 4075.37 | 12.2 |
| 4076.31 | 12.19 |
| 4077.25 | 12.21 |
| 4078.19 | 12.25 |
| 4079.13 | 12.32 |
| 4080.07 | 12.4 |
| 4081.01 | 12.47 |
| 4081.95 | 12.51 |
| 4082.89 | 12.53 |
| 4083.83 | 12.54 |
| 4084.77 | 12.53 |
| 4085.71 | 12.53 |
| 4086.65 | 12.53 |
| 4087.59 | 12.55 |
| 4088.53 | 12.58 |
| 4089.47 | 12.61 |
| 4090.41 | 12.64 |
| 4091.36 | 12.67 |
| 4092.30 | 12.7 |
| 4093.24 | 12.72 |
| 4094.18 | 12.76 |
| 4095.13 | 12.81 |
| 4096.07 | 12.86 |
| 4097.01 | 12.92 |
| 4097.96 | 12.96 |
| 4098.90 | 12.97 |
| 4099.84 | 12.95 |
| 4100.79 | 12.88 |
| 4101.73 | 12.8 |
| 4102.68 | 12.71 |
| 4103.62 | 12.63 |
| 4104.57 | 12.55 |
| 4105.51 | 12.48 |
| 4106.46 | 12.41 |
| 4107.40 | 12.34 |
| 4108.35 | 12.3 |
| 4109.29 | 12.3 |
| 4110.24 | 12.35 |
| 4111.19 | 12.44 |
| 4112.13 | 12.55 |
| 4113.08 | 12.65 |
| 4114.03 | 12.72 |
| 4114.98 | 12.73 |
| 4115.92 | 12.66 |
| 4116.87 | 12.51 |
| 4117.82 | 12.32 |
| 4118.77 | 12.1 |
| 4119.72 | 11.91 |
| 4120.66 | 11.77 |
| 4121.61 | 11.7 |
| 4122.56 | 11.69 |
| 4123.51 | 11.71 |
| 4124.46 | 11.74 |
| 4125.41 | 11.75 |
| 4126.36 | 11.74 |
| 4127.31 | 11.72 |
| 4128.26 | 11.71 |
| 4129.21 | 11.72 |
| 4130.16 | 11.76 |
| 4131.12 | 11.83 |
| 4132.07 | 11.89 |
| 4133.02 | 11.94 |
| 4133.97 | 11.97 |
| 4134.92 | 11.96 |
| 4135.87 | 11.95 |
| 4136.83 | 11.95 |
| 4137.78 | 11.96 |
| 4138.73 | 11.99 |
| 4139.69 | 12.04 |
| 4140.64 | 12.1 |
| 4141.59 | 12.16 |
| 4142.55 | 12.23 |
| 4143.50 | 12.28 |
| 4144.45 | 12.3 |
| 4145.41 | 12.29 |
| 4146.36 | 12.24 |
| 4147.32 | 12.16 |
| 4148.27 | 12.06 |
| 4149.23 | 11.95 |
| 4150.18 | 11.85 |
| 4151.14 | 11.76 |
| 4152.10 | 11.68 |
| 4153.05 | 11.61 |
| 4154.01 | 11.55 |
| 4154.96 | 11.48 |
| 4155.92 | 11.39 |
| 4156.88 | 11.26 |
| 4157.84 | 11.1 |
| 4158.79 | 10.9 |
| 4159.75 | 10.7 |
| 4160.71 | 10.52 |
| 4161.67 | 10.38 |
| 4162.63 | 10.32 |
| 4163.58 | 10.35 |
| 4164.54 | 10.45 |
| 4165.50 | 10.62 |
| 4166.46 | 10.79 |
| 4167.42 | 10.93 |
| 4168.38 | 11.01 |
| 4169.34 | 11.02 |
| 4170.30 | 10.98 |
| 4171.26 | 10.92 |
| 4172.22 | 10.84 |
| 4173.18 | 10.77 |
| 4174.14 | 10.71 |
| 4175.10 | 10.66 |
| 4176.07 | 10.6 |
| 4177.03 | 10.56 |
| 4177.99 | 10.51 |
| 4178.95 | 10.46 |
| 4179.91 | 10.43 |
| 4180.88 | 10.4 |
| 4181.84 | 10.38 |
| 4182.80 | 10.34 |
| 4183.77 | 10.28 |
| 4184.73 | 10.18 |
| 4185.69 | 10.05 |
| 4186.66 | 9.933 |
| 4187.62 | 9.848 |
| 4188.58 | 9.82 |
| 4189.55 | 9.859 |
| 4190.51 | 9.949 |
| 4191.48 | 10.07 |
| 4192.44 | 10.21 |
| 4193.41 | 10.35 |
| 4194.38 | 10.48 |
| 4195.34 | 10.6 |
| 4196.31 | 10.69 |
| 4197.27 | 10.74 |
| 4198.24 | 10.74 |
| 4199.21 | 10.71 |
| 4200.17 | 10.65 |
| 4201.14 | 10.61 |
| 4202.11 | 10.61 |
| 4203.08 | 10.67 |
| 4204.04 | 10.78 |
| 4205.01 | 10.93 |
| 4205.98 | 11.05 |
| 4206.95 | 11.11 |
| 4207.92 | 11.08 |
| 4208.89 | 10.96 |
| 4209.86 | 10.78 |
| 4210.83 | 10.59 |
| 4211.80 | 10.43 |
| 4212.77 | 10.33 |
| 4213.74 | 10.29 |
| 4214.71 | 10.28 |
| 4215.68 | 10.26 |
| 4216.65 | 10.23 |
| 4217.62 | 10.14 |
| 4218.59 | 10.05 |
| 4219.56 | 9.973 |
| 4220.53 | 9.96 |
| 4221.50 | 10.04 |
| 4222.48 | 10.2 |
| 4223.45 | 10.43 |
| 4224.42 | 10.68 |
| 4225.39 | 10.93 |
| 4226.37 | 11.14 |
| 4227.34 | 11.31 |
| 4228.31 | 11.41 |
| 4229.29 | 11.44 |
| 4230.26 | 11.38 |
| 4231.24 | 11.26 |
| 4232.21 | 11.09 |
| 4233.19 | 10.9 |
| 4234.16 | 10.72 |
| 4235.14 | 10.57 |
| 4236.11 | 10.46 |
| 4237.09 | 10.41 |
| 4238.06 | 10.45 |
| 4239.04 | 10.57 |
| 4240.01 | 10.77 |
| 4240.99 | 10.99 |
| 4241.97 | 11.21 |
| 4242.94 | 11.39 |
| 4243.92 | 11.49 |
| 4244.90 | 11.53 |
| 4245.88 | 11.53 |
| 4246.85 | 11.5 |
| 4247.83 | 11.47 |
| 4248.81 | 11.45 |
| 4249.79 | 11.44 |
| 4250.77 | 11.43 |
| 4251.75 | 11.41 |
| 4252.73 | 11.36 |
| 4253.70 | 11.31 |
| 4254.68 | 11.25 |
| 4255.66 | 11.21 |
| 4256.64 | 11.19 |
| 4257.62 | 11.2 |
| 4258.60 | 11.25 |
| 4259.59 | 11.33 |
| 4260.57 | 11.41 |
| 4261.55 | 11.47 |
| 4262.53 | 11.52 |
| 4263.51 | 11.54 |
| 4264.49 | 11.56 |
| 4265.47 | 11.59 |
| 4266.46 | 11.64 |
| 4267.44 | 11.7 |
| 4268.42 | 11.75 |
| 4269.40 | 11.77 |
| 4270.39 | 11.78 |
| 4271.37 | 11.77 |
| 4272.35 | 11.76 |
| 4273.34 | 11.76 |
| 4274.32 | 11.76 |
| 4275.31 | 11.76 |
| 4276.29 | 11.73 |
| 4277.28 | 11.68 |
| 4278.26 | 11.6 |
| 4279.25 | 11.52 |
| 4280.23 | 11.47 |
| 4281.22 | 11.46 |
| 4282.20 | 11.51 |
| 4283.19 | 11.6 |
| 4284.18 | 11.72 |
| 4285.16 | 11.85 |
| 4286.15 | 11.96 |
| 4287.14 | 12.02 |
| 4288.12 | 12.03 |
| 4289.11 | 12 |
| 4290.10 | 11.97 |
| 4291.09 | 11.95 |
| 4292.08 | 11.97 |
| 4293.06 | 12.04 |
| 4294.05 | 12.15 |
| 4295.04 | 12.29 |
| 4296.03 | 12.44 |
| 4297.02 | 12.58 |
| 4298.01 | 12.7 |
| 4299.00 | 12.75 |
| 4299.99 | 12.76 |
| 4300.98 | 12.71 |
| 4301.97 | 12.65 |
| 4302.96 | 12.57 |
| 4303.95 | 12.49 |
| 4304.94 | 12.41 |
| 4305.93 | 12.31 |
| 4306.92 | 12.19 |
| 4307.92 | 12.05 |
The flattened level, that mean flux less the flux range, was 10.5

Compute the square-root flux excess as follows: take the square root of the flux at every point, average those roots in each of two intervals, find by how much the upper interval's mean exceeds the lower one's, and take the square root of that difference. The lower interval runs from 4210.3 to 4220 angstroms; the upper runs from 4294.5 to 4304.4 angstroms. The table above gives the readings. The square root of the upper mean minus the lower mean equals 0.59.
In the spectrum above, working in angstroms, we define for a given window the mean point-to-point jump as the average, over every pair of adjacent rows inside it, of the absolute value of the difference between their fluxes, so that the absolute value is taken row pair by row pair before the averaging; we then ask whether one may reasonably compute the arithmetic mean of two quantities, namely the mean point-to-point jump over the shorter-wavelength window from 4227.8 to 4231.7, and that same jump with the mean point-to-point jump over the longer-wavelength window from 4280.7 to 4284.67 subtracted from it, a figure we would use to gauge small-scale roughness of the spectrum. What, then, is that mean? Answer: 0.027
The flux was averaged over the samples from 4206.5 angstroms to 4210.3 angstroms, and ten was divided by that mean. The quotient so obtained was 0.91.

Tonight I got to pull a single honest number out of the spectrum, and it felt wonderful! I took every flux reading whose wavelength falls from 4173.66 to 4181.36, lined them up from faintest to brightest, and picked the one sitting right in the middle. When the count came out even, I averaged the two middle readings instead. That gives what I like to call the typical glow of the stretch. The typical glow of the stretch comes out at 10.5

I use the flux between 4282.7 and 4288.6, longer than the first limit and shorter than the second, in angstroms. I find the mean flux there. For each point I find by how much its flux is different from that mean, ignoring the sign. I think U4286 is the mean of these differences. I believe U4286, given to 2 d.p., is 0.14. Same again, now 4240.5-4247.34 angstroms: 0.16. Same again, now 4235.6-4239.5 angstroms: 0.05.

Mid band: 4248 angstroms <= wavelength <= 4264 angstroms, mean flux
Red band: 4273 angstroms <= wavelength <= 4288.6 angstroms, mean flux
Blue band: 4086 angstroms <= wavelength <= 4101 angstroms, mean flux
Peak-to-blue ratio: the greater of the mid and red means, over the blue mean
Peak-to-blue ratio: 0.92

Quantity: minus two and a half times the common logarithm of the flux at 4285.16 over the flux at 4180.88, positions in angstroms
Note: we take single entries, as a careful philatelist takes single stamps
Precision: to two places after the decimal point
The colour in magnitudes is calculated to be -0.14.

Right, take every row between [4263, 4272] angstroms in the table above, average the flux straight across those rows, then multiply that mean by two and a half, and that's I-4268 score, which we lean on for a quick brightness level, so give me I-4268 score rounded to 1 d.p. 29.2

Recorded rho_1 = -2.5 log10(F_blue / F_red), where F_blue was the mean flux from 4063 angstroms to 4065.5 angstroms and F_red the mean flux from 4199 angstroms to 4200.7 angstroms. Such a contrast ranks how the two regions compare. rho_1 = -0.16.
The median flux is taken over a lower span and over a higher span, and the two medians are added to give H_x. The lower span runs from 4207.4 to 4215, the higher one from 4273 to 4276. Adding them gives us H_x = 22.3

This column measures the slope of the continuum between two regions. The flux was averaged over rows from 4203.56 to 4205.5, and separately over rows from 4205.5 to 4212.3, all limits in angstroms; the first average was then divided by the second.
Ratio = 1.00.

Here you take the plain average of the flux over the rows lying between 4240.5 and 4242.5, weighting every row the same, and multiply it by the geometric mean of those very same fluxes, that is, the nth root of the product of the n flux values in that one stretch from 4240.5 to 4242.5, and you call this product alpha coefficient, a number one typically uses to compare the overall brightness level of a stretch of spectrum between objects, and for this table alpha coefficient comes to 123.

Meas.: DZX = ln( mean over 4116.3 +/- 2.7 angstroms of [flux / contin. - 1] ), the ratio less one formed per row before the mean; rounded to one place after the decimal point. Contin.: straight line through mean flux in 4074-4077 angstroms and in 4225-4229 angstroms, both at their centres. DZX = -3.0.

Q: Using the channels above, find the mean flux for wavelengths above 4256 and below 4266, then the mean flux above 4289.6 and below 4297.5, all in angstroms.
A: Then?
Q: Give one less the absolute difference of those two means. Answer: 0.23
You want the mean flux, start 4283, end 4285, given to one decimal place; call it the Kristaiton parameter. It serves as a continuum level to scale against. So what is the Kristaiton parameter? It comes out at 11.7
